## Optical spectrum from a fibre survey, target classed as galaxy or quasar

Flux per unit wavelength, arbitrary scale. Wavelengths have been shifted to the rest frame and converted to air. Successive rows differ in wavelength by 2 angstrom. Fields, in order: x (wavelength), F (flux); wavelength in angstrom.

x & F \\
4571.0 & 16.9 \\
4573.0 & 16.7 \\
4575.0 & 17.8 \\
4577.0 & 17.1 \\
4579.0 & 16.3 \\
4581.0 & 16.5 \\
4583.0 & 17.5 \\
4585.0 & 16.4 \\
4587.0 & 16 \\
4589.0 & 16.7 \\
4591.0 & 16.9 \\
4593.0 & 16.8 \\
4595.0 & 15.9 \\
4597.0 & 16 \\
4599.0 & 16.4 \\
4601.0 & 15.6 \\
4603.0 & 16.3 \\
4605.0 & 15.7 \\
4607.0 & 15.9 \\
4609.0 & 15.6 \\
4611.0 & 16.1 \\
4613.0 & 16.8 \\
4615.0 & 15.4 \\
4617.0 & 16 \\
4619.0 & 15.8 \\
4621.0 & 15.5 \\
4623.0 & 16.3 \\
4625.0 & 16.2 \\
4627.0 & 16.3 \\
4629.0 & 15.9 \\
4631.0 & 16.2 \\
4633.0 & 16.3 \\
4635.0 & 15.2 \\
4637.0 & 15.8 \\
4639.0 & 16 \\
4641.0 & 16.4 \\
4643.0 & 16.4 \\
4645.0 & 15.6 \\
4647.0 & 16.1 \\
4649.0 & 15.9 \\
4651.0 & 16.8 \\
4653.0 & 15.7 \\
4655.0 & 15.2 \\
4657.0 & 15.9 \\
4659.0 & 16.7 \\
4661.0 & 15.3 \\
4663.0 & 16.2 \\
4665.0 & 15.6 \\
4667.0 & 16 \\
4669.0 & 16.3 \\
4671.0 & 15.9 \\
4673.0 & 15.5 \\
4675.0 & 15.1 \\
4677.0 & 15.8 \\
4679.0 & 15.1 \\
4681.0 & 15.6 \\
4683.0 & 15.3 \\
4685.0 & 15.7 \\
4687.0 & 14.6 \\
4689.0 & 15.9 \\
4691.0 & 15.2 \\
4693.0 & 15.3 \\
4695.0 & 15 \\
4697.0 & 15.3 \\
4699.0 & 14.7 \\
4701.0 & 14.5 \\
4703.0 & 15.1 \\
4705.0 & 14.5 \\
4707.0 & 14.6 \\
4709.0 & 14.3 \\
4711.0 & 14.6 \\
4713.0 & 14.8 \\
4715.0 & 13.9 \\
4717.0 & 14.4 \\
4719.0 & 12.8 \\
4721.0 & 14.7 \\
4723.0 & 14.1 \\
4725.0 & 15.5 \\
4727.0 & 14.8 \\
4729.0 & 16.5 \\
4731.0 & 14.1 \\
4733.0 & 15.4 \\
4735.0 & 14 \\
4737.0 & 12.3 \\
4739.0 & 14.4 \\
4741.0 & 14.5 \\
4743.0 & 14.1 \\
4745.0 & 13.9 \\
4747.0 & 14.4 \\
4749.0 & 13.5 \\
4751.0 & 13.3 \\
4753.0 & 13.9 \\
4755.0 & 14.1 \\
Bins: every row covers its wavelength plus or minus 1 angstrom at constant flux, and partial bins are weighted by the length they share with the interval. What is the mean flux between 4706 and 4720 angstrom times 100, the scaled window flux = 1420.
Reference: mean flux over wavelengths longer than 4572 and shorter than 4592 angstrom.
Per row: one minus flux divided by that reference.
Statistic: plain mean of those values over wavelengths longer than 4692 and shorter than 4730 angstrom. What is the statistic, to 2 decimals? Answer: 0.12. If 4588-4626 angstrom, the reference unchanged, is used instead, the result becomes 0.04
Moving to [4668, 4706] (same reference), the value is 0.09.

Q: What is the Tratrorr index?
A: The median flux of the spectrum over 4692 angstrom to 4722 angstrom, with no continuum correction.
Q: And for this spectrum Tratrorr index 14.6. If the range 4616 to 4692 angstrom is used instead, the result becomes 15.9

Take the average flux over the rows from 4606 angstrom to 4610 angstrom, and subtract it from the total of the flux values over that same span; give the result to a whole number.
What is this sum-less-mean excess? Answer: 16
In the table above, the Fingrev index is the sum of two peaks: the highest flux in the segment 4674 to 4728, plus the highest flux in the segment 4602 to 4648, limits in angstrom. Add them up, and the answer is 32.7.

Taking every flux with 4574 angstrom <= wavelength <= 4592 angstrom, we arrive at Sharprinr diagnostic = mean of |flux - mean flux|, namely 0.467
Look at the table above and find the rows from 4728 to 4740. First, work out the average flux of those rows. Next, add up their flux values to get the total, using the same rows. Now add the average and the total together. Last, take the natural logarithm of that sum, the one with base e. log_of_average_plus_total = 4.62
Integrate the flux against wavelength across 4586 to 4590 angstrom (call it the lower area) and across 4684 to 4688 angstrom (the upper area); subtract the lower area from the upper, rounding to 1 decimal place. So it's -4.8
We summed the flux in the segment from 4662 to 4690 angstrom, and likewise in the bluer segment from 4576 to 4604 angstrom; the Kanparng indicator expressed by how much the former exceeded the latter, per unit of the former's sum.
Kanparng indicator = -0.054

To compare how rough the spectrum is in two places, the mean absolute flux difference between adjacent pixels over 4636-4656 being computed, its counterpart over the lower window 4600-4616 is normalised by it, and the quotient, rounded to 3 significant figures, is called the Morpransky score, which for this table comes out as 1.23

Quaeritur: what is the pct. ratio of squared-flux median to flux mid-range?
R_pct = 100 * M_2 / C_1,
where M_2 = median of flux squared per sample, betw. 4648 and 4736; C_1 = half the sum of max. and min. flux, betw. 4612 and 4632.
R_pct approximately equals 1445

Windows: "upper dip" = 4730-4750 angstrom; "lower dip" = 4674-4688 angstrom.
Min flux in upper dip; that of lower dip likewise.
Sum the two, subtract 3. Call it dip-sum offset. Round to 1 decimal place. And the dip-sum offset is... 23.9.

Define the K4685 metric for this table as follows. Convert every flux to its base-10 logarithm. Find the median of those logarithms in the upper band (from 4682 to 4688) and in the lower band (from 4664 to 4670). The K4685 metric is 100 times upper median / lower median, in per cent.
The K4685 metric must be 98.4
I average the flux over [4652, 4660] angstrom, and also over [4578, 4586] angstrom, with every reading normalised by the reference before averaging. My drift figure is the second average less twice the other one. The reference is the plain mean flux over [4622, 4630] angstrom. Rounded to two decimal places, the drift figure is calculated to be -0.93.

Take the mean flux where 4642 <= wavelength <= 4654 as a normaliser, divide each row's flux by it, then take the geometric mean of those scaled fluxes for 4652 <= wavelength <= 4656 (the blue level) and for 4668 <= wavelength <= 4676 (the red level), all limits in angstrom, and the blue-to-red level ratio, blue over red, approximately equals 0.98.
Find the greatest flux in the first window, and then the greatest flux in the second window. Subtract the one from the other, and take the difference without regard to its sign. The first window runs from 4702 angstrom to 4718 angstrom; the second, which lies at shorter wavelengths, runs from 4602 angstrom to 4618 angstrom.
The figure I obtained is 1.7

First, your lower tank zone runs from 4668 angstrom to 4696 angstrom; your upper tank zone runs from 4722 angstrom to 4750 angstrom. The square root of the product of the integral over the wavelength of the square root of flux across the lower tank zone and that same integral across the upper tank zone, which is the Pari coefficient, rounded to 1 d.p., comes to 108.1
